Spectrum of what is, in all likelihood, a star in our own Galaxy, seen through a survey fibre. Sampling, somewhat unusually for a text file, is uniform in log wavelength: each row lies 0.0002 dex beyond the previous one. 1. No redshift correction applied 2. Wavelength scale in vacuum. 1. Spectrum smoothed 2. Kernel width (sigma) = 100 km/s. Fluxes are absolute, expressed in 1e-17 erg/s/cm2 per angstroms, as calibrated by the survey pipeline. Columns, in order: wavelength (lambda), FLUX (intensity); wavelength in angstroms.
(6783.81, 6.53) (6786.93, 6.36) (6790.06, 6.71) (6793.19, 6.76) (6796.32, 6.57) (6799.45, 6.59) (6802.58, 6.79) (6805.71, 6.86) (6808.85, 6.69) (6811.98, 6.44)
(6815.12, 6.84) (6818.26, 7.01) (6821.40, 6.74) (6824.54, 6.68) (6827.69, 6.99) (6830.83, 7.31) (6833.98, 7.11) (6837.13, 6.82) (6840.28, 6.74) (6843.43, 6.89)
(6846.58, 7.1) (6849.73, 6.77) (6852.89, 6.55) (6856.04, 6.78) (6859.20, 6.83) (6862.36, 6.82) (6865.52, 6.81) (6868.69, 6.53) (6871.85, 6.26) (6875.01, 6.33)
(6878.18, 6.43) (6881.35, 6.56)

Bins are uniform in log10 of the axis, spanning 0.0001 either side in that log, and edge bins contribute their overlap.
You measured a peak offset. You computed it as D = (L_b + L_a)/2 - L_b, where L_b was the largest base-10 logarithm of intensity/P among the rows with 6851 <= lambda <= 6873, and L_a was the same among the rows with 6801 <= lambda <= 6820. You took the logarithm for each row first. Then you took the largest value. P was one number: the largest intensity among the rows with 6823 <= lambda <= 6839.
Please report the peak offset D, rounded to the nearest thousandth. 0.006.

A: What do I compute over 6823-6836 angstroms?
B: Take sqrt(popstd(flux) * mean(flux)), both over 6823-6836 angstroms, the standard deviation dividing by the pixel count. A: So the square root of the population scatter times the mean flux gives 1.27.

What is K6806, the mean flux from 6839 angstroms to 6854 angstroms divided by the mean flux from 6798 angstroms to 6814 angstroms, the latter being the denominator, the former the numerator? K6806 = 1.02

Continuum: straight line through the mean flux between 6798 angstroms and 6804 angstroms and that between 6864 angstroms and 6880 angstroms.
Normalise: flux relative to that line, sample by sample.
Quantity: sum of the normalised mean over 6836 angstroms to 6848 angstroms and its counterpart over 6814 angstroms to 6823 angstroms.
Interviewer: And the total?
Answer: 2.08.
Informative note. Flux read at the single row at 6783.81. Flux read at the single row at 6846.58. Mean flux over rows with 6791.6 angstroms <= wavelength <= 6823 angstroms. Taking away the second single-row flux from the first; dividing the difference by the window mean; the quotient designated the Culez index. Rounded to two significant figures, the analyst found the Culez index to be -0.085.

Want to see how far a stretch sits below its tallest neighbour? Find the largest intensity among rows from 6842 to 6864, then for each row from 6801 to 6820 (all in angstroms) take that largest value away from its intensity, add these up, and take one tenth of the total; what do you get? -0.20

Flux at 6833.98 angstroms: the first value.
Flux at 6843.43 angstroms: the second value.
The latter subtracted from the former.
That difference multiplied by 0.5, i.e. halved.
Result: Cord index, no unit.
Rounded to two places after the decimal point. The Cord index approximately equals 0.11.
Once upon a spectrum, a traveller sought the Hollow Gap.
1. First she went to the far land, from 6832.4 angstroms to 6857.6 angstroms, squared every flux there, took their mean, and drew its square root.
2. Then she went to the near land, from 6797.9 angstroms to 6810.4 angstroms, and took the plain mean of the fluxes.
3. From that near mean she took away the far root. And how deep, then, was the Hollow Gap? -0.11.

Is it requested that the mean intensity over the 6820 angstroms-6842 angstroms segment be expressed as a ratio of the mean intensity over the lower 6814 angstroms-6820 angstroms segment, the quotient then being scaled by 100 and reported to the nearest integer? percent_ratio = 100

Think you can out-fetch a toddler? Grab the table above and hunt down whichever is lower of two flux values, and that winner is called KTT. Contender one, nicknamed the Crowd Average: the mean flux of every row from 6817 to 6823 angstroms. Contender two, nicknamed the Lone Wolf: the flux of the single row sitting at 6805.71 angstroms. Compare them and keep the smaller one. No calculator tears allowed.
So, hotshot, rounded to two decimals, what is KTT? 6.86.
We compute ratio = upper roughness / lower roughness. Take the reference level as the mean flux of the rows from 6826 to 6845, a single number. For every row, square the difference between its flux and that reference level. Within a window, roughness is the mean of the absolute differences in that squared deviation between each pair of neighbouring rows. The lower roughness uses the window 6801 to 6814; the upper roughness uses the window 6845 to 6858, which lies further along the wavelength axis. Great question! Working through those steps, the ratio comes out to 1.0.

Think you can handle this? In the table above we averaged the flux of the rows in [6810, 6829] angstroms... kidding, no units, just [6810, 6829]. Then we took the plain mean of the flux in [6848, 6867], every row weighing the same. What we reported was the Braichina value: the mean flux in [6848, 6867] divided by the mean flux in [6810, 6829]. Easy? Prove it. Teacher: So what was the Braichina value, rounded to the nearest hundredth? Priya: 1.00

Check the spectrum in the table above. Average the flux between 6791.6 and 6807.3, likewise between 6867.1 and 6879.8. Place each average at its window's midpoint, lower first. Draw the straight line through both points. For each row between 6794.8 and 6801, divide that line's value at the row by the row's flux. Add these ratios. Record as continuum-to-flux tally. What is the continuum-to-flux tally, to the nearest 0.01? 2.04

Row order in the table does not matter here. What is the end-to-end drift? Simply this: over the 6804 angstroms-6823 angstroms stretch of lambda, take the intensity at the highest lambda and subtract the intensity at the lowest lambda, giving -0.12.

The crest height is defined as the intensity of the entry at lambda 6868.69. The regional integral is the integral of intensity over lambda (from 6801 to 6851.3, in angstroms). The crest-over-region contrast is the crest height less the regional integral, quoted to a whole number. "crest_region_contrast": -339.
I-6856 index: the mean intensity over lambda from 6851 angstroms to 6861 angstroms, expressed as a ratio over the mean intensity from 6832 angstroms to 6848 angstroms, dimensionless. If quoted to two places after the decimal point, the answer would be 0.97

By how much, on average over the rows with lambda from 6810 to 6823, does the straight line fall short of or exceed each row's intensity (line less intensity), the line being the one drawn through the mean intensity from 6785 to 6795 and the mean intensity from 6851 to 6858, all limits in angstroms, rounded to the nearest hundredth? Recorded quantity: -0.12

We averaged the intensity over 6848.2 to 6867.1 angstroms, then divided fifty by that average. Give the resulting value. 7.4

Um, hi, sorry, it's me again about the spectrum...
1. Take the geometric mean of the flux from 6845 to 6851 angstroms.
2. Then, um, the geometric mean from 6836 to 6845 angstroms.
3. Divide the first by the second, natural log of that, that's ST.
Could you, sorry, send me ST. 0.017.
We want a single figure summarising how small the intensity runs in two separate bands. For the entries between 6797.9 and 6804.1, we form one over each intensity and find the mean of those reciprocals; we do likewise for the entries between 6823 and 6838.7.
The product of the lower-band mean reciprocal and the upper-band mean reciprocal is 0.0214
